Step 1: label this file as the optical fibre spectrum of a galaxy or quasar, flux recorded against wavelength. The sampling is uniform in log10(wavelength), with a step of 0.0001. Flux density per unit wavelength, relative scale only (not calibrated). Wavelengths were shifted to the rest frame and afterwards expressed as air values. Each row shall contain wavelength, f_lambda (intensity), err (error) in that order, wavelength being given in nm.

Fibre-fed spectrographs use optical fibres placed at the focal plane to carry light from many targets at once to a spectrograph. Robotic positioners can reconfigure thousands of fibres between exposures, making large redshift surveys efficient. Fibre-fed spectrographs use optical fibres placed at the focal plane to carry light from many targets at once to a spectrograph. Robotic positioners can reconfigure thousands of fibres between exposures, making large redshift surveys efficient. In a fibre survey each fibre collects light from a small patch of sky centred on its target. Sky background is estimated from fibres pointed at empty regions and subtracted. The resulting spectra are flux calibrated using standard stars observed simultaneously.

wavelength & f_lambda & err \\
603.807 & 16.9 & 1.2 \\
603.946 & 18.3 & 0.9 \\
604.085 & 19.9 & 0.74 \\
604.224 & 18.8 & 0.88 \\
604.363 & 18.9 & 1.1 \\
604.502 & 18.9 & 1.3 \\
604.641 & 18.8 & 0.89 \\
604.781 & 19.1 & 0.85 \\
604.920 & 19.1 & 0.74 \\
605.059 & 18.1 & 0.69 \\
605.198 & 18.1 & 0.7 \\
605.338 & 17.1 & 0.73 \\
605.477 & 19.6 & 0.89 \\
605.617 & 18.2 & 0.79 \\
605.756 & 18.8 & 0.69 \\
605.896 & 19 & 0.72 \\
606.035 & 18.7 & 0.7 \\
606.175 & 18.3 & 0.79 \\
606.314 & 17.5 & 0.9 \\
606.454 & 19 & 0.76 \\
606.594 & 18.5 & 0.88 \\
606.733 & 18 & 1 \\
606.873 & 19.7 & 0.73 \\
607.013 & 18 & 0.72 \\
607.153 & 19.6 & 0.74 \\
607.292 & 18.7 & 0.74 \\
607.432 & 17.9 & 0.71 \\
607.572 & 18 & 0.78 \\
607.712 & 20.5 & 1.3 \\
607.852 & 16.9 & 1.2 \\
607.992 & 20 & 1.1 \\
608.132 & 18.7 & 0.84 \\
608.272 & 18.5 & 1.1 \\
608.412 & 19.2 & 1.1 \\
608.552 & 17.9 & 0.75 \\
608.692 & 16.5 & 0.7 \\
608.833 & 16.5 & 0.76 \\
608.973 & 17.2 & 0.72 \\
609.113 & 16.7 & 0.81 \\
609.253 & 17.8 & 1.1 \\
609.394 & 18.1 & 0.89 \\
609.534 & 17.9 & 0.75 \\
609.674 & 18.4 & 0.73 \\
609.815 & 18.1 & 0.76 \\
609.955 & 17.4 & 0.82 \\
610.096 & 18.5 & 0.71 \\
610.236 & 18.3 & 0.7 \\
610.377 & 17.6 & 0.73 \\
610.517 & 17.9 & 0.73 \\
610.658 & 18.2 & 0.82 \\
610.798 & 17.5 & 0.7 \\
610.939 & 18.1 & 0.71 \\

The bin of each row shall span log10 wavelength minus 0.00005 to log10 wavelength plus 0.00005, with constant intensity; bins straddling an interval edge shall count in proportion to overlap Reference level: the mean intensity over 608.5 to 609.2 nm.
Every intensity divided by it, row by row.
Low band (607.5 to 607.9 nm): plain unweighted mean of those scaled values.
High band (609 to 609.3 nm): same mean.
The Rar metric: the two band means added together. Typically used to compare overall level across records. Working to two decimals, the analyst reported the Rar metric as 2.11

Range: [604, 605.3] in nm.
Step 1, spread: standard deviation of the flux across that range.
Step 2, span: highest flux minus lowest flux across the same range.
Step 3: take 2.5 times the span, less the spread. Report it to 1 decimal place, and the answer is 4.0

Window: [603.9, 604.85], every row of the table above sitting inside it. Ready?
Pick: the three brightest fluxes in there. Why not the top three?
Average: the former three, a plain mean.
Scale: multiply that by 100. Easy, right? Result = 1930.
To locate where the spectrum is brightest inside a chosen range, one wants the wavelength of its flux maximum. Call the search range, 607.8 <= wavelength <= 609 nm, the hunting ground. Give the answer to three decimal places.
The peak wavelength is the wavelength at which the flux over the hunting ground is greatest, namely 607.992 nm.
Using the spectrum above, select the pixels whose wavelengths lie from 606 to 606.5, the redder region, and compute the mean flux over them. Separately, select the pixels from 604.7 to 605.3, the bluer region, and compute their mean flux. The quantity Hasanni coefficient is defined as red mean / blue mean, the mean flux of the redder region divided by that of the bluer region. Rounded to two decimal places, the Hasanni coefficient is 0.99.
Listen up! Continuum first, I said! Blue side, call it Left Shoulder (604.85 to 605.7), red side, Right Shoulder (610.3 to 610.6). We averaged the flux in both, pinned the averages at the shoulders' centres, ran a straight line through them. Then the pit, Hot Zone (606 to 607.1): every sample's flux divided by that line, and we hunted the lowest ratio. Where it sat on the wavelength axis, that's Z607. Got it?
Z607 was 606.314 nm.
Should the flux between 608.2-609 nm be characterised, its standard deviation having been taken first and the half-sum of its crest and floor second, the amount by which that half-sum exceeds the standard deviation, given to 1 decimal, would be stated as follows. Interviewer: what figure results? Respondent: 16.8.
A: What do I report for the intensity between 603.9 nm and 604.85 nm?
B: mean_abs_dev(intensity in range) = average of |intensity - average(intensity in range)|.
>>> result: 0.31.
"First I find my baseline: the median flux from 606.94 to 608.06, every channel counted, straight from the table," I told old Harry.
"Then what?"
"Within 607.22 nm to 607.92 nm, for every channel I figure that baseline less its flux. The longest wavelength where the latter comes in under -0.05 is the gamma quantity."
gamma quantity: 607.712 nm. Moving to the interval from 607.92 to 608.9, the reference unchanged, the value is 608.412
